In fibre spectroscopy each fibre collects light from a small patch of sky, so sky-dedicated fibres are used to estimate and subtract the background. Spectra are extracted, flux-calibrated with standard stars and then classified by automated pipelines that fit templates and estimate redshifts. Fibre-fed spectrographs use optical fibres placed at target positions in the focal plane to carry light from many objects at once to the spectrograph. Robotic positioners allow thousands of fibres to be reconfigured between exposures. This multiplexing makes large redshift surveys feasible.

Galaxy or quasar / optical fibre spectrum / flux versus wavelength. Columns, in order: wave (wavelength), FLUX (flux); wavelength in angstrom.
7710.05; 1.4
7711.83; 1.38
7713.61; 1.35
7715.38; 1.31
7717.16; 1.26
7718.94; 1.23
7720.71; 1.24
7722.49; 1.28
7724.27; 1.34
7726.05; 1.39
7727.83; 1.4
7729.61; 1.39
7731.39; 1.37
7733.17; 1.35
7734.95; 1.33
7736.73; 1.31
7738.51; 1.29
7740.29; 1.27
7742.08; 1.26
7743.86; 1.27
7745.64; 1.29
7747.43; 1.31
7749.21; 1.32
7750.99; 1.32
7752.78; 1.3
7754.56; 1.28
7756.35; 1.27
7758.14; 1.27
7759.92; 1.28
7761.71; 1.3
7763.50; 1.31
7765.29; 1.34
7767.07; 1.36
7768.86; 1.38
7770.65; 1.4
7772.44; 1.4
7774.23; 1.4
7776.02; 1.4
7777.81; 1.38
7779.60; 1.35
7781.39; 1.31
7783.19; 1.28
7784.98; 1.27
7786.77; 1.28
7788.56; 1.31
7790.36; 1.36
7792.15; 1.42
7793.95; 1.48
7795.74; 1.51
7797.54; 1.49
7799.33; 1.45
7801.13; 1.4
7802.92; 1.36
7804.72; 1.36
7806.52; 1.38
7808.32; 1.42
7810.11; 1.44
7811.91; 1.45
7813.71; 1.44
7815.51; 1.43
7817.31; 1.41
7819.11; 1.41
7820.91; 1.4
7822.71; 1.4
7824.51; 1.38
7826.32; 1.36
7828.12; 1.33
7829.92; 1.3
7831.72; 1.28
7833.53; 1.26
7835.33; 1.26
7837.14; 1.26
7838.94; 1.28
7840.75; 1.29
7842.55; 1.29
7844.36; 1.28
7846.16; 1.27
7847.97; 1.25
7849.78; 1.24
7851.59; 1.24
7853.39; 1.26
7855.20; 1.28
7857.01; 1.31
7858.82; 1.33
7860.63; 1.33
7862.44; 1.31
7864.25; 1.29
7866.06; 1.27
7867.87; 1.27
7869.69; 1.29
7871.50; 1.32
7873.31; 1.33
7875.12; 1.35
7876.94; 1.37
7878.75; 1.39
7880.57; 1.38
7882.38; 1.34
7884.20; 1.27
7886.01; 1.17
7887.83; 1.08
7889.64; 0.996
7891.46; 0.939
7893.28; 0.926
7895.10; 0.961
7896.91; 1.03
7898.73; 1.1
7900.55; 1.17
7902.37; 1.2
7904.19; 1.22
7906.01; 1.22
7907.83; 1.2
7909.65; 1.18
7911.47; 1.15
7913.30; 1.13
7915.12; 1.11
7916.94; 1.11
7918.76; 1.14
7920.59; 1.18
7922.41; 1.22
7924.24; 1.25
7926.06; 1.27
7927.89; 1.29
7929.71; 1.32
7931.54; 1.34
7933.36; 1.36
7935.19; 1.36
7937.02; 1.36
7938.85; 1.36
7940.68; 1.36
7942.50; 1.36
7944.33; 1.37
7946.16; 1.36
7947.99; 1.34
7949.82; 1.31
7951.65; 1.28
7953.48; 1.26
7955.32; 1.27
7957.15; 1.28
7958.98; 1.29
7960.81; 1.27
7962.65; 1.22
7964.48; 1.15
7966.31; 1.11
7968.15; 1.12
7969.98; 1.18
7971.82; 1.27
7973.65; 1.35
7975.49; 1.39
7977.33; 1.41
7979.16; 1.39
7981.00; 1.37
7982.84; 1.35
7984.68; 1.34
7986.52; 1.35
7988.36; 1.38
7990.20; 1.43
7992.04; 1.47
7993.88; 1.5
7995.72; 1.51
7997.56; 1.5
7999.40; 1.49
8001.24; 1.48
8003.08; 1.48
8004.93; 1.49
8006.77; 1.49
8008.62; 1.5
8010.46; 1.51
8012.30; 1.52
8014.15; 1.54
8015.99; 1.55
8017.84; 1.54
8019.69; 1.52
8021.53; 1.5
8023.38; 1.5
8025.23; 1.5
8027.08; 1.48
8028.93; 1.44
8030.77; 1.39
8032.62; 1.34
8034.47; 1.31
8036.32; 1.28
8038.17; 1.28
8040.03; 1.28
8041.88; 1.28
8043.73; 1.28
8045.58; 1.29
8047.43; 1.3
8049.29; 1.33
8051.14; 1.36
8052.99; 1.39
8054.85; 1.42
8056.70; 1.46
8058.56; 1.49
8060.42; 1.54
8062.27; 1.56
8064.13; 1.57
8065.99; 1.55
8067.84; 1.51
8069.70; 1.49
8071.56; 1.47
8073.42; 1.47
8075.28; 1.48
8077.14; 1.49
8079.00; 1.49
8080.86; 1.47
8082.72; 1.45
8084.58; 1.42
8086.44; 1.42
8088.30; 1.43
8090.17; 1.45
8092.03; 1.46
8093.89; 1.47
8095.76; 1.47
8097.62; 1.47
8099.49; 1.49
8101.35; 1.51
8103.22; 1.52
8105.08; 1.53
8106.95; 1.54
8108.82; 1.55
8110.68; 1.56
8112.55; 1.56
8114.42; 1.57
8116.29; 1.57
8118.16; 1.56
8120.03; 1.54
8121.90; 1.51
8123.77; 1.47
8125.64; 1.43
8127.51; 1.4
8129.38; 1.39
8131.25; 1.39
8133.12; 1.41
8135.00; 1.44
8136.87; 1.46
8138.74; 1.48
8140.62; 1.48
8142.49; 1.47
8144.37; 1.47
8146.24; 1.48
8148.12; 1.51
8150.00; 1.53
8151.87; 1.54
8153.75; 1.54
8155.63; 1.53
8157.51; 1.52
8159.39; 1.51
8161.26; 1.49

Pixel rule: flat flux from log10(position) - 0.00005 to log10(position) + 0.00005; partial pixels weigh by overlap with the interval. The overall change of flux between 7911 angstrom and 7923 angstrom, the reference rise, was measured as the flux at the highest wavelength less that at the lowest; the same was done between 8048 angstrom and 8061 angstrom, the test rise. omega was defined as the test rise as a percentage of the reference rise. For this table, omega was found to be 300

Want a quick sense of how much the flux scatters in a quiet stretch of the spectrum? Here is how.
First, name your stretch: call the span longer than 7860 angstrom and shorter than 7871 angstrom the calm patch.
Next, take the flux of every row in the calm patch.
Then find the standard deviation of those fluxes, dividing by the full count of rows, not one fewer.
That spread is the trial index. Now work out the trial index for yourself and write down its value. 0.021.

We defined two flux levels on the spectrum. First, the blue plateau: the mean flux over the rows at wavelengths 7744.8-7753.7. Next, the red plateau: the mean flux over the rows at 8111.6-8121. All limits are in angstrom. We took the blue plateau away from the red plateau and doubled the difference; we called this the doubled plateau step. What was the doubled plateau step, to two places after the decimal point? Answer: 0.50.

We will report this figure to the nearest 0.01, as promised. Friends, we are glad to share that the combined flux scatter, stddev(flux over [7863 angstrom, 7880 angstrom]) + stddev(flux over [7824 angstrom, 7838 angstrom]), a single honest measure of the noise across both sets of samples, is 0.09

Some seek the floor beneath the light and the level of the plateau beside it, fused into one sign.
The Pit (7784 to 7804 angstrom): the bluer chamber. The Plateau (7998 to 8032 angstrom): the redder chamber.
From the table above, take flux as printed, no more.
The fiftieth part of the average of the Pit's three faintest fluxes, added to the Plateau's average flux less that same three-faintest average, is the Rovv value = 0.23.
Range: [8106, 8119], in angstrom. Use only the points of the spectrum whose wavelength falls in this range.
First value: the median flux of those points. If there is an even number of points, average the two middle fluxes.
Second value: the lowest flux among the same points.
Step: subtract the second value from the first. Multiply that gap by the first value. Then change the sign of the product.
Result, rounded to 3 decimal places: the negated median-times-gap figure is -0.031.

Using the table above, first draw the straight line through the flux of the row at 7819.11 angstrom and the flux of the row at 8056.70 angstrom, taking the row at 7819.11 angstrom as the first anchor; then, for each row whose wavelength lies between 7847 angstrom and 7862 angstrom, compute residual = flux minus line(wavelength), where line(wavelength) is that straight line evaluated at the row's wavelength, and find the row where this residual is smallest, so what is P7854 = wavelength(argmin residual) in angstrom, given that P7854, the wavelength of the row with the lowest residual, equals 7851.59 angstrom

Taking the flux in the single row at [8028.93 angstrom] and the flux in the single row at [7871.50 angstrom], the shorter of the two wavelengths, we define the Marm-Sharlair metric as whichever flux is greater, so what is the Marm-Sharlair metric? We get 1.44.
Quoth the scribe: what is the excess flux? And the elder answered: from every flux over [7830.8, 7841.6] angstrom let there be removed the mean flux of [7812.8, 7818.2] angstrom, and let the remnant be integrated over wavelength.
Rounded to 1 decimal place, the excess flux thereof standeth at -1.7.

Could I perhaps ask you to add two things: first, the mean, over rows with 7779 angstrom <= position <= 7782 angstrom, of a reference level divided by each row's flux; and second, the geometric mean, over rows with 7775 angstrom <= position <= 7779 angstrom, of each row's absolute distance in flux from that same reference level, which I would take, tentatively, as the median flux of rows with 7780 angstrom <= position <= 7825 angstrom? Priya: 1.05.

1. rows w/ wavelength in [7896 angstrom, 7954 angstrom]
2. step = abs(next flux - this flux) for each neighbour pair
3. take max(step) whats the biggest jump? 0.07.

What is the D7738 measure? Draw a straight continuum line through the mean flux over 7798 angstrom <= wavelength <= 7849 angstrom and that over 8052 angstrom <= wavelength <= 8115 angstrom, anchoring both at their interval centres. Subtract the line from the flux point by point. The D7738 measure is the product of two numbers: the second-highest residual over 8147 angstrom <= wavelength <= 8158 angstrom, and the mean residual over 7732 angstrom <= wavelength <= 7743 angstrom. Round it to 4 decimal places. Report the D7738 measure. 0.0000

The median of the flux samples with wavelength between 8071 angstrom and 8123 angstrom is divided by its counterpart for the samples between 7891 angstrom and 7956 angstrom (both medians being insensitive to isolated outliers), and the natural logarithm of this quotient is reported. 0.19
